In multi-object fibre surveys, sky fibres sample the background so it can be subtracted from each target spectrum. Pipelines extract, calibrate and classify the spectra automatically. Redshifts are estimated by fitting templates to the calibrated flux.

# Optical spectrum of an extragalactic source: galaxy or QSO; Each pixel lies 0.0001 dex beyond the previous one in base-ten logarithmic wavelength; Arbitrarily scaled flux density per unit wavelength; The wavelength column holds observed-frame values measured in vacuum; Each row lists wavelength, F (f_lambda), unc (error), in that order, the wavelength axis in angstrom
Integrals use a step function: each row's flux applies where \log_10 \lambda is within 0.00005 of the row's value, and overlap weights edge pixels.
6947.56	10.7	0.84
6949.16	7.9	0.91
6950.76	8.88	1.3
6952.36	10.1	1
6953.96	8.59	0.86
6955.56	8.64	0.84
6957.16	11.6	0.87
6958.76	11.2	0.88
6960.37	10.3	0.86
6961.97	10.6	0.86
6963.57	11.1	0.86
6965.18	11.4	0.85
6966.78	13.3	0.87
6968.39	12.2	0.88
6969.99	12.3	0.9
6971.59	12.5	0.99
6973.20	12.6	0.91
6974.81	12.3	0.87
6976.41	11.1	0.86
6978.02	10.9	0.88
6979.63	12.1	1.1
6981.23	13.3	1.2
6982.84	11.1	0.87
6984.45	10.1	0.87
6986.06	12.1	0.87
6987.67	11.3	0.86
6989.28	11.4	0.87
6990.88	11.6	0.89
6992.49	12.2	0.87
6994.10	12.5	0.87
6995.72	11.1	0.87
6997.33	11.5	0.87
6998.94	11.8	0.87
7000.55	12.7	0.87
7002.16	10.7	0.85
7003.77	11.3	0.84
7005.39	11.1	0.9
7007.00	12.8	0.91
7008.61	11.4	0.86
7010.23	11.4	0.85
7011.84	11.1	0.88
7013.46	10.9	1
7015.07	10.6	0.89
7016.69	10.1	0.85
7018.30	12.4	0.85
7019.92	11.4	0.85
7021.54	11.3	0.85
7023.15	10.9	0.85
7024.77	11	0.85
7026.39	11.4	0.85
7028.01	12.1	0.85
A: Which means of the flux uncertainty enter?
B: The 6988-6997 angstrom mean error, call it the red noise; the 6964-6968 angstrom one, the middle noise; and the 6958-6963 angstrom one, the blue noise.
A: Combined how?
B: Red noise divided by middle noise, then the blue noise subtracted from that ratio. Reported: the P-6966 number 0.15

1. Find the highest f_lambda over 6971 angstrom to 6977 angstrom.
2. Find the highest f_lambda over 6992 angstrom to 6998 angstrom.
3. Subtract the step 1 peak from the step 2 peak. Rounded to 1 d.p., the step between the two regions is -0.1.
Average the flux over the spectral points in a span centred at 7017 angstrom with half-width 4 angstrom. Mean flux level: 11.1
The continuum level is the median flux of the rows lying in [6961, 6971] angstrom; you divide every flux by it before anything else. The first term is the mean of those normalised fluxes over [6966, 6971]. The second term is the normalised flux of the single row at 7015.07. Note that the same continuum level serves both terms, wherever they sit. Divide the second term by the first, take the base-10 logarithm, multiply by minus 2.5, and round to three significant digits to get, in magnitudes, 0.188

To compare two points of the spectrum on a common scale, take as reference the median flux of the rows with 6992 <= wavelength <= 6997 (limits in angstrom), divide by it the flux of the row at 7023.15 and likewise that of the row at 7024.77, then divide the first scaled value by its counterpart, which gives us 0.99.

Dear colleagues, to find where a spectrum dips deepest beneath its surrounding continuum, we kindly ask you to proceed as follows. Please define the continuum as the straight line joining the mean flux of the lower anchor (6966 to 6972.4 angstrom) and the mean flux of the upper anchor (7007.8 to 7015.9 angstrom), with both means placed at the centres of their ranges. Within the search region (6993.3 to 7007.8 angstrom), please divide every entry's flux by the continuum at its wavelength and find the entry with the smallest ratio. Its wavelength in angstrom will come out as 7002.16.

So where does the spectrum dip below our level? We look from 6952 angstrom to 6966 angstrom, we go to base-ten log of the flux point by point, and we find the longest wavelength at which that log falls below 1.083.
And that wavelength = 6965.18 angstrom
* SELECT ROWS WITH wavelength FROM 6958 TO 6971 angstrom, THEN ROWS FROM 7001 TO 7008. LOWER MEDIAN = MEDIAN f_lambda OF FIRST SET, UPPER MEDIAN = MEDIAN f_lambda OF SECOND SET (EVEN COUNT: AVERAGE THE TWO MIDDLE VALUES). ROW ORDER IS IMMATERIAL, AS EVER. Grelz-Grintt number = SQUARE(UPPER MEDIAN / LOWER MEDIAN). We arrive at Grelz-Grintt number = 0.98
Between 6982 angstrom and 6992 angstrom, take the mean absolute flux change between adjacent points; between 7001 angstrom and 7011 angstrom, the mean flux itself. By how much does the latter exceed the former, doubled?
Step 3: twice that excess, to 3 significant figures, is 21.3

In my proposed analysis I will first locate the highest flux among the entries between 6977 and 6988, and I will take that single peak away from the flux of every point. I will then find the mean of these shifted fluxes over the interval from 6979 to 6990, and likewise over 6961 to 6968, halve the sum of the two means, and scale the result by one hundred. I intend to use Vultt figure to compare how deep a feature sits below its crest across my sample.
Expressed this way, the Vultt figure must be -169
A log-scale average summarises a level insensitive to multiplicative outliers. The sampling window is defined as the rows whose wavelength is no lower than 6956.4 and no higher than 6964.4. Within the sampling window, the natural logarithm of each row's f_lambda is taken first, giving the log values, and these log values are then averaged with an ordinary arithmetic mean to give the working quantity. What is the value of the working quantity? 2.39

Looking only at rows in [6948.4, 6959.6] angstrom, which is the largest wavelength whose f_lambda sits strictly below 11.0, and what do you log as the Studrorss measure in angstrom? 6955.56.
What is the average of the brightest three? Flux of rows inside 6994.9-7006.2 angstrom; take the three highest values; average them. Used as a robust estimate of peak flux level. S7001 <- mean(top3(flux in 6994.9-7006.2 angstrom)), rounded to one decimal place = 12.0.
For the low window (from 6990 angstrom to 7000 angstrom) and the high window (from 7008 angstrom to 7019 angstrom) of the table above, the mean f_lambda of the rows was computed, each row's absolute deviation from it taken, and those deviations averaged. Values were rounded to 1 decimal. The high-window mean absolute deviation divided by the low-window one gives 1.4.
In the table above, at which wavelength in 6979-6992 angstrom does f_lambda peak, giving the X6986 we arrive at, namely 6981.23 angstrom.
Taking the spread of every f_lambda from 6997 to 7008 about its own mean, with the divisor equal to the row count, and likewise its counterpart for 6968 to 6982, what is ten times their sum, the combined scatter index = 14.3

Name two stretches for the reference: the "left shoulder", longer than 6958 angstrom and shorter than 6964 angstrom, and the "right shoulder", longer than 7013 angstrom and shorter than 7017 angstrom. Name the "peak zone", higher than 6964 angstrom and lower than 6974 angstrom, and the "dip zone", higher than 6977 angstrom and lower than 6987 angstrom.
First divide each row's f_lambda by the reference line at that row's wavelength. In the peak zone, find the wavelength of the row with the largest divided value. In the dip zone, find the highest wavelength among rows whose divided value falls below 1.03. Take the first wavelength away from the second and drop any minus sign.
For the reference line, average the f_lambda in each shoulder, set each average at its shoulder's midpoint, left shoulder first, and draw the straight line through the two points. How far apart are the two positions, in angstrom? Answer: 17.7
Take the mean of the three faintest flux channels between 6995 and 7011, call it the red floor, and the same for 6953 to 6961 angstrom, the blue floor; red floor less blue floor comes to 1.8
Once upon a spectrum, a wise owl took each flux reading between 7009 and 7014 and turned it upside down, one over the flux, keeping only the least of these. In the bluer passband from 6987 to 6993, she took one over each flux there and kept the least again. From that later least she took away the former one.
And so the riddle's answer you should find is -0.006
